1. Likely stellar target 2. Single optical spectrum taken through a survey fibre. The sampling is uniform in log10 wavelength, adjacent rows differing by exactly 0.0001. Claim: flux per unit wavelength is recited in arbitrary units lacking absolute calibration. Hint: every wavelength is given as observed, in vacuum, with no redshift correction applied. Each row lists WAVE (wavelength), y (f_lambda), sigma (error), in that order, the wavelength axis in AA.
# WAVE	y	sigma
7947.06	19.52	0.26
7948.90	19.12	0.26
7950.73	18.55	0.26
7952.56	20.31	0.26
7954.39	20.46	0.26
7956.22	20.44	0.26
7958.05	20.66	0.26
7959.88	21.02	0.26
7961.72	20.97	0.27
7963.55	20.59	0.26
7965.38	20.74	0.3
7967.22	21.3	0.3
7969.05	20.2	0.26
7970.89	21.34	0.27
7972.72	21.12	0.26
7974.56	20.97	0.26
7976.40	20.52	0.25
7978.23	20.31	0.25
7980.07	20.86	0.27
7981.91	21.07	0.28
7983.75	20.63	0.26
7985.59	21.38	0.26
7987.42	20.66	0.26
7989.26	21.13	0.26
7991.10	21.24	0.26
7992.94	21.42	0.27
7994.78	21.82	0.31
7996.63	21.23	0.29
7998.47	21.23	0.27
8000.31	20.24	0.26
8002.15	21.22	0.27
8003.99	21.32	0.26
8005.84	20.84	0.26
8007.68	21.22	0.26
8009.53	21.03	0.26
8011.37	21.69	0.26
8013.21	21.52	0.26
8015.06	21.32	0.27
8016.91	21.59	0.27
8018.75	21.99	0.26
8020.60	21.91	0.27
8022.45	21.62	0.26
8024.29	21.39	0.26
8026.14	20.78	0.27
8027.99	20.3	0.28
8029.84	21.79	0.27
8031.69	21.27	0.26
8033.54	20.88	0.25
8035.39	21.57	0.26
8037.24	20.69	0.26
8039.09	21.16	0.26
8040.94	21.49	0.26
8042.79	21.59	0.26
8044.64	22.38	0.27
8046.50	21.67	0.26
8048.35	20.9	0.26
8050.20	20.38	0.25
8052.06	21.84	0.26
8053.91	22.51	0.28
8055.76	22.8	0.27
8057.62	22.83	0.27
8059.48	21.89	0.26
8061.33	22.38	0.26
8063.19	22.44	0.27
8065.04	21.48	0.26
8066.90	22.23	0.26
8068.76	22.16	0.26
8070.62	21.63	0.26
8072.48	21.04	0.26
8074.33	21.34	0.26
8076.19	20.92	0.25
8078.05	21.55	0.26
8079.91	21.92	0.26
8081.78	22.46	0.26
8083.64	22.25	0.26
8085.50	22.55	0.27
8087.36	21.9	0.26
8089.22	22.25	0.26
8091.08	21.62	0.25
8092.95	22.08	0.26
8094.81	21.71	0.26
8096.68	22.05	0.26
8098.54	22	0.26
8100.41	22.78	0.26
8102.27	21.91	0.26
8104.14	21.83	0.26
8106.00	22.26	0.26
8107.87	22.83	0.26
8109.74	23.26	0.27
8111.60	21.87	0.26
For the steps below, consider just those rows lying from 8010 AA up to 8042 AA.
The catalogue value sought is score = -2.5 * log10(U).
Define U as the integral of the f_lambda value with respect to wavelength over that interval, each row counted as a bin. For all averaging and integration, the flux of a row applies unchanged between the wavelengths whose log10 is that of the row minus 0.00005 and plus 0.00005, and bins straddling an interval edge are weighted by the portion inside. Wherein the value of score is -7.09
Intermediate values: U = 683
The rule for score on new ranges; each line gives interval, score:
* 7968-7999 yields -7.03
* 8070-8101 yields -7.08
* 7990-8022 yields -7.09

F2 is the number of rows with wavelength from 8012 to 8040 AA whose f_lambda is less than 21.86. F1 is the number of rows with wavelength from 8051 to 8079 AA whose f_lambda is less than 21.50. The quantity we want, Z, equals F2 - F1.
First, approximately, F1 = 4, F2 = 13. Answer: 9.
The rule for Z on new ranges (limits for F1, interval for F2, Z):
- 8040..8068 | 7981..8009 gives 11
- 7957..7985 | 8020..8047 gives -2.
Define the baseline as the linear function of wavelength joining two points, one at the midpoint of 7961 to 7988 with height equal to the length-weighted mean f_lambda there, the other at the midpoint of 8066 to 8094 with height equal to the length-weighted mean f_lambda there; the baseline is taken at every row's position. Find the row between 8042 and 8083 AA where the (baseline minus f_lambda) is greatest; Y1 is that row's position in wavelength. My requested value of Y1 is 8050.20 AA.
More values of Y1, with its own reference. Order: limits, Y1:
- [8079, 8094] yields 8091.08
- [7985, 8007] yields 8000.31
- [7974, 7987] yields 7978.23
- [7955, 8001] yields 8000.31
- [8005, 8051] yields 8050.20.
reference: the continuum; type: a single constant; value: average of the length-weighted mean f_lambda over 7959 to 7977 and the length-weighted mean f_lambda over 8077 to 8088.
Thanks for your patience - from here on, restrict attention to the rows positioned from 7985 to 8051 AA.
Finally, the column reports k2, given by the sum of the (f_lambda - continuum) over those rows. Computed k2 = -7.5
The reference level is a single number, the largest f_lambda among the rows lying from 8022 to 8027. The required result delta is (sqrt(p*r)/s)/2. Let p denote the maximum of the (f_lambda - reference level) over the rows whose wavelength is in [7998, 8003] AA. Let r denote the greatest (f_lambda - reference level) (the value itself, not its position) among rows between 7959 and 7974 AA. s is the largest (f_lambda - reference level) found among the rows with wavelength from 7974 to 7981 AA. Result 0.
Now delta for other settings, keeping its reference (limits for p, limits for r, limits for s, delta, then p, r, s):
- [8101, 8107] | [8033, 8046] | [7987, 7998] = 2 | 0.6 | 0.76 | 0.20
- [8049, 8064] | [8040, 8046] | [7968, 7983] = -2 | 1.2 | 0.76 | -0.28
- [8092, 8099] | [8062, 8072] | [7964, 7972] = -1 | 0.5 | 0.82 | -0.28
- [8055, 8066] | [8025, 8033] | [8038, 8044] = -8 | 1.2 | 0.17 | -0.03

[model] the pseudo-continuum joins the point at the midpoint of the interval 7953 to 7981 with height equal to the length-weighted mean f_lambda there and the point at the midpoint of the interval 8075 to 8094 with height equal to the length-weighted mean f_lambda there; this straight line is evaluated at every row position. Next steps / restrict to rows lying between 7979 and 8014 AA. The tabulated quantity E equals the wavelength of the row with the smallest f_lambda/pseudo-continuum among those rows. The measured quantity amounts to 8000.31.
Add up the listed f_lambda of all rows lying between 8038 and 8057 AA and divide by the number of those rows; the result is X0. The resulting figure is 21.7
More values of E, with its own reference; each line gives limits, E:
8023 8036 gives 8027.99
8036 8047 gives 8037.24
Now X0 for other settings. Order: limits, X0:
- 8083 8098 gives 22.1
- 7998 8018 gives 21.2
